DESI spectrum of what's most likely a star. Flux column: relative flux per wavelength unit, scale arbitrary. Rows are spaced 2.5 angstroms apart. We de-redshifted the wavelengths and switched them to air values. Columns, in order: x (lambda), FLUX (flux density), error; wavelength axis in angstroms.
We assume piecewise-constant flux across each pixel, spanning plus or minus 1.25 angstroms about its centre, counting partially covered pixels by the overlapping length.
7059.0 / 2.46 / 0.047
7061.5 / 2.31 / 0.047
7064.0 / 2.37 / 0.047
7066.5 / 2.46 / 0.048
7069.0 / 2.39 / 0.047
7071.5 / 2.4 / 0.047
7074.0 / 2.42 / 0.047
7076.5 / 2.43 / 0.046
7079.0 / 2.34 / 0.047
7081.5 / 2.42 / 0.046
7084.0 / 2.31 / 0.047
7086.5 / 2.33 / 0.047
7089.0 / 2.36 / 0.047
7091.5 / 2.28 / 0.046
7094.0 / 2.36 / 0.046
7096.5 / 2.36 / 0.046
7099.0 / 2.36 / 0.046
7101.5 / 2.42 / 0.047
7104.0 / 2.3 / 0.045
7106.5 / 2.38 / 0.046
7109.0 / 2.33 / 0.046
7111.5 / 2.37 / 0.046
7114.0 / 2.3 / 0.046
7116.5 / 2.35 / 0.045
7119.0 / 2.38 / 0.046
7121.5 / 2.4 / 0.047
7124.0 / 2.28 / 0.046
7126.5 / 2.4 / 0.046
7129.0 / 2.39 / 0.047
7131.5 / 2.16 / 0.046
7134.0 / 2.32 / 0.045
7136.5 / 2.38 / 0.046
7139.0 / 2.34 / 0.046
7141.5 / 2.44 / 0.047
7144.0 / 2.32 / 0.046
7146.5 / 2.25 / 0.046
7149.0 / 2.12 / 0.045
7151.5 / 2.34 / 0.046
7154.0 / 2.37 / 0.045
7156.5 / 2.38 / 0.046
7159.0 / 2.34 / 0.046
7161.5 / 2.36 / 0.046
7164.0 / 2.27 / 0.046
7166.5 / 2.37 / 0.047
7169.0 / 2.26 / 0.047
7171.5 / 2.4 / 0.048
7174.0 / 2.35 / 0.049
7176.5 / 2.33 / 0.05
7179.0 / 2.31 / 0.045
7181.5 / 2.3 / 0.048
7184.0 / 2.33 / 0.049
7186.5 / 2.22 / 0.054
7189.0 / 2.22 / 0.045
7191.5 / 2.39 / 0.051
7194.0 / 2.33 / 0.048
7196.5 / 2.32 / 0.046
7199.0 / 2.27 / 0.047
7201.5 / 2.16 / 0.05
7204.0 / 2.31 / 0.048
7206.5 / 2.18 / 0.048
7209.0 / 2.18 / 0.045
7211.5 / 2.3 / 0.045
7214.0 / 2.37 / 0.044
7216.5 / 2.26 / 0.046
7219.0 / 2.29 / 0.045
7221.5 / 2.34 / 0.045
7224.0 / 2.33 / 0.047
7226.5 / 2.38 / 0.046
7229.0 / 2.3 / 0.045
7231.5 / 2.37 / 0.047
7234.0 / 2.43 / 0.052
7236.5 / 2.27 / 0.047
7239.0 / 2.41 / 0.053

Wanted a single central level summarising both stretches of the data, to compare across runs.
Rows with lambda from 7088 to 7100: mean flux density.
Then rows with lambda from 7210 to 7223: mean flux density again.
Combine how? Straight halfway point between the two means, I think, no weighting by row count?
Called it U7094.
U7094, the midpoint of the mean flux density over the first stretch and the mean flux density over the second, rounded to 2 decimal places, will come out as 2.33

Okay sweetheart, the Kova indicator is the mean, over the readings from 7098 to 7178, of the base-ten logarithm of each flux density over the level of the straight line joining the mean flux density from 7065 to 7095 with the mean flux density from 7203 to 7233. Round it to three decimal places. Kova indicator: -0.002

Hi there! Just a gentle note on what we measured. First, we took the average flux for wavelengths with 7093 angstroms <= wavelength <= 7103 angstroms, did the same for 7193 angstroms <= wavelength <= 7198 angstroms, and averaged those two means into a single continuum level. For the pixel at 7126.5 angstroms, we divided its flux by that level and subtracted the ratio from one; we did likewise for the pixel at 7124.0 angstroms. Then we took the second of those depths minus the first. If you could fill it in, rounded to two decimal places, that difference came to 0.05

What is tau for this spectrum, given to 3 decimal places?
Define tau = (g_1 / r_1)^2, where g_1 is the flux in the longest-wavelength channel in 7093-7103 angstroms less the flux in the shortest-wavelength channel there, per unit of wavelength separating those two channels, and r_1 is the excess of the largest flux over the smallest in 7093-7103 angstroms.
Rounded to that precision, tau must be 0.018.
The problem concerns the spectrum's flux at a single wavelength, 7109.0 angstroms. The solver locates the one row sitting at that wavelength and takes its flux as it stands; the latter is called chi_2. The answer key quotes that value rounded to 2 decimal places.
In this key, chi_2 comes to 2.33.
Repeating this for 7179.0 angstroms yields 2.31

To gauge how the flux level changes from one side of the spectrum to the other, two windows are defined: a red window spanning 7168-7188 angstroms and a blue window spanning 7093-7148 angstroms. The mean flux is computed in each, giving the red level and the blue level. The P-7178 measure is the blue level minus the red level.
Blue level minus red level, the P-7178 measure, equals 0.032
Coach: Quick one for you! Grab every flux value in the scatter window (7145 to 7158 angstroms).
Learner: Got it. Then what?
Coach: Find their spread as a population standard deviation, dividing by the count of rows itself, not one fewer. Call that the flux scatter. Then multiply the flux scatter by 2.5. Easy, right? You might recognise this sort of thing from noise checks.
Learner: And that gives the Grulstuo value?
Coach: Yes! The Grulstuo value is 0.24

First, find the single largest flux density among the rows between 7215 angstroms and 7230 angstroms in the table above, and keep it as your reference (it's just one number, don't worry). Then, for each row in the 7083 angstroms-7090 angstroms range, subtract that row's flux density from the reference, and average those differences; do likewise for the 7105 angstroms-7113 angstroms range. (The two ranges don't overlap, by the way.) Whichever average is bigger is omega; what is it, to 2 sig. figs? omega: 0.047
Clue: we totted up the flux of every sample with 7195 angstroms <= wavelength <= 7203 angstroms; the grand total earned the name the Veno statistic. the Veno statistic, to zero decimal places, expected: 7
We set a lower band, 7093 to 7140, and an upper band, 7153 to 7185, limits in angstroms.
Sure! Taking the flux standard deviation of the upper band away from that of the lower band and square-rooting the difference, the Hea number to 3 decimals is 0.129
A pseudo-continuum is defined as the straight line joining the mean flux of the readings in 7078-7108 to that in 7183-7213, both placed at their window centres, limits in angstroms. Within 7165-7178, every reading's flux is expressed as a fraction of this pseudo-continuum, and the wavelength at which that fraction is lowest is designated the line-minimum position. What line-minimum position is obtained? 7169.0 angstroms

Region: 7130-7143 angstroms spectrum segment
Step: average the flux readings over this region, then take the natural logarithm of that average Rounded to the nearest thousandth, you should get 0.845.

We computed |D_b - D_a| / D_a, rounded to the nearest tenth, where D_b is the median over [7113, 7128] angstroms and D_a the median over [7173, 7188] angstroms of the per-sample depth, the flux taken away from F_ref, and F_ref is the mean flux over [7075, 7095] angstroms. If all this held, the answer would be 1.3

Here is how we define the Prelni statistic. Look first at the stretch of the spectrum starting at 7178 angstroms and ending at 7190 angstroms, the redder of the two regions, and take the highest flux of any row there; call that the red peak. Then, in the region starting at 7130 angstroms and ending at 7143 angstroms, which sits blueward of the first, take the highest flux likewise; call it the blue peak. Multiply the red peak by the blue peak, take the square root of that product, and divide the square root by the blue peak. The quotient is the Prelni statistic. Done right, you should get 0.977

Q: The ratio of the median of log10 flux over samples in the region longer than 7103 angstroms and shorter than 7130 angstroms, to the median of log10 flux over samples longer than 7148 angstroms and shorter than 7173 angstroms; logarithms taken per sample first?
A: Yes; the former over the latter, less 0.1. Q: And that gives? 0.910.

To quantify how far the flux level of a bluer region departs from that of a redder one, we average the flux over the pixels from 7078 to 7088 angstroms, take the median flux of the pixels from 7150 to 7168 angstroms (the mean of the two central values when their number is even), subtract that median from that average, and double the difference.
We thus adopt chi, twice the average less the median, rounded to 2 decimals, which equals -0.02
